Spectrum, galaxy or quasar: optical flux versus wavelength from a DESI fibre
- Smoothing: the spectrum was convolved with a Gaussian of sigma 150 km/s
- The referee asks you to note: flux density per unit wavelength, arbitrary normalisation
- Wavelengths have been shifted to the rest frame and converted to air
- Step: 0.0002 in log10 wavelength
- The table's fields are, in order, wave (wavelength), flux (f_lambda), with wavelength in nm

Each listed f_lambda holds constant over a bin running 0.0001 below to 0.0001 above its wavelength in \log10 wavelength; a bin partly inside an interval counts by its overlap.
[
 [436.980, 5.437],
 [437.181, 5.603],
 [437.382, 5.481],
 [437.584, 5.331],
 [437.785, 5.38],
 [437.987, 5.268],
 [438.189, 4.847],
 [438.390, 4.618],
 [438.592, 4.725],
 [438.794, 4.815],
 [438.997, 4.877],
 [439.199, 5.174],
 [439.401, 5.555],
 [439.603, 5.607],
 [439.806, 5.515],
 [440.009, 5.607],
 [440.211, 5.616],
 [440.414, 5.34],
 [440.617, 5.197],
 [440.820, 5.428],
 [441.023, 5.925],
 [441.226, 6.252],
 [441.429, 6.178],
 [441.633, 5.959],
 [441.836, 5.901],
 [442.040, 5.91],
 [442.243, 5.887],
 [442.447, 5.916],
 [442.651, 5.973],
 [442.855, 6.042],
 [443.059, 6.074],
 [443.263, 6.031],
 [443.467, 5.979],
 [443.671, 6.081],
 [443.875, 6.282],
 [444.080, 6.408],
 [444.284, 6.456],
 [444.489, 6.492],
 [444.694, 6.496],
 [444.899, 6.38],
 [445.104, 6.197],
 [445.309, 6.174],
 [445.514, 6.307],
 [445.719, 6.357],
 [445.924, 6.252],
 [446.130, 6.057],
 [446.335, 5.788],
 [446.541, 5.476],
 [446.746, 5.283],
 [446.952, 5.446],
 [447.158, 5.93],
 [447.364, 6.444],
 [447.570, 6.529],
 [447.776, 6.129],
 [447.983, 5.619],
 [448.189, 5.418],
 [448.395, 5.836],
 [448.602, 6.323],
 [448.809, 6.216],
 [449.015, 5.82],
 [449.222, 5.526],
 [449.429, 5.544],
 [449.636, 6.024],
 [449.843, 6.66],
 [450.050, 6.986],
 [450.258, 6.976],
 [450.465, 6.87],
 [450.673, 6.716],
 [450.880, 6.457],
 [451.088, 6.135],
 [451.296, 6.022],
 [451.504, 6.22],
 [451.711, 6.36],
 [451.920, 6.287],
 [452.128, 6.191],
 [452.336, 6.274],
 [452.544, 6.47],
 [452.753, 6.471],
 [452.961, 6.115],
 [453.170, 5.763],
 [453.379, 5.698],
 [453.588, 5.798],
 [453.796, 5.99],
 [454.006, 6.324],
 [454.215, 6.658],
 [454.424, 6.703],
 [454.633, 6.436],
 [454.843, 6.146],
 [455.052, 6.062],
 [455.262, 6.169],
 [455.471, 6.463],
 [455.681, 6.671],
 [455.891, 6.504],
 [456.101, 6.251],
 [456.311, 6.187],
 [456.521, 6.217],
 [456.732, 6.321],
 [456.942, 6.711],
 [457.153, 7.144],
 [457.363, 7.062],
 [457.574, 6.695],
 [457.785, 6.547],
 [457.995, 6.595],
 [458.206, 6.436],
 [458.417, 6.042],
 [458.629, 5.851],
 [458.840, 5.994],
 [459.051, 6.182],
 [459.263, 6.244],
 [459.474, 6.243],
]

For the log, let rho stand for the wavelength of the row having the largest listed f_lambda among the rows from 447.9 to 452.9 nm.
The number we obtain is 450.050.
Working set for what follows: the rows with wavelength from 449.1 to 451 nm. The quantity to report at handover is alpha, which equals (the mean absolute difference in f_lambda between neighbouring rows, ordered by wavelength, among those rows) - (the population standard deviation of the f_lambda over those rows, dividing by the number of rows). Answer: -0.30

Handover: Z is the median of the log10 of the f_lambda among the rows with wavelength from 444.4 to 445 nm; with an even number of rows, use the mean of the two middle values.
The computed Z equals 0.812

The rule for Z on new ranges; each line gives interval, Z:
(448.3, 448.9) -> 0.794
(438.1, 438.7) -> 0.674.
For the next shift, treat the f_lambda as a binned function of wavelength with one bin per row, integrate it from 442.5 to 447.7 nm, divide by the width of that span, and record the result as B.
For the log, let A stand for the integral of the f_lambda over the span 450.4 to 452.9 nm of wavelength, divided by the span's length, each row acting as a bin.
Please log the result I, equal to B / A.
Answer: 0.96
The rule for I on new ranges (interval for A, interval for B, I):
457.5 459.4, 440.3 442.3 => 0.92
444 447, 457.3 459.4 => 1.04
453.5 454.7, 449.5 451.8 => 1.02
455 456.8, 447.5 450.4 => 0.97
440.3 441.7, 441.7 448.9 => 1.05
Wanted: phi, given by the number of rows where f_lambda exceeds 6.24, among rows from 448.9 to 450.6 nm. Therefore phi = 4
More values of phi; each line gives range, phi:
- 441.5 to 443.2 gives 0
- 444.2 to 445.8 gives 6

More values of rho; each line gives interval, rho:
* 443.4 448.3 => 447.570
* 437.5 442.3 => 441.226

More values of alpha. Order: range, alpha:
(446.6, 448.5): -0.08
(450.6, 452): -0.03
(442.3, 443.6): 0.00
